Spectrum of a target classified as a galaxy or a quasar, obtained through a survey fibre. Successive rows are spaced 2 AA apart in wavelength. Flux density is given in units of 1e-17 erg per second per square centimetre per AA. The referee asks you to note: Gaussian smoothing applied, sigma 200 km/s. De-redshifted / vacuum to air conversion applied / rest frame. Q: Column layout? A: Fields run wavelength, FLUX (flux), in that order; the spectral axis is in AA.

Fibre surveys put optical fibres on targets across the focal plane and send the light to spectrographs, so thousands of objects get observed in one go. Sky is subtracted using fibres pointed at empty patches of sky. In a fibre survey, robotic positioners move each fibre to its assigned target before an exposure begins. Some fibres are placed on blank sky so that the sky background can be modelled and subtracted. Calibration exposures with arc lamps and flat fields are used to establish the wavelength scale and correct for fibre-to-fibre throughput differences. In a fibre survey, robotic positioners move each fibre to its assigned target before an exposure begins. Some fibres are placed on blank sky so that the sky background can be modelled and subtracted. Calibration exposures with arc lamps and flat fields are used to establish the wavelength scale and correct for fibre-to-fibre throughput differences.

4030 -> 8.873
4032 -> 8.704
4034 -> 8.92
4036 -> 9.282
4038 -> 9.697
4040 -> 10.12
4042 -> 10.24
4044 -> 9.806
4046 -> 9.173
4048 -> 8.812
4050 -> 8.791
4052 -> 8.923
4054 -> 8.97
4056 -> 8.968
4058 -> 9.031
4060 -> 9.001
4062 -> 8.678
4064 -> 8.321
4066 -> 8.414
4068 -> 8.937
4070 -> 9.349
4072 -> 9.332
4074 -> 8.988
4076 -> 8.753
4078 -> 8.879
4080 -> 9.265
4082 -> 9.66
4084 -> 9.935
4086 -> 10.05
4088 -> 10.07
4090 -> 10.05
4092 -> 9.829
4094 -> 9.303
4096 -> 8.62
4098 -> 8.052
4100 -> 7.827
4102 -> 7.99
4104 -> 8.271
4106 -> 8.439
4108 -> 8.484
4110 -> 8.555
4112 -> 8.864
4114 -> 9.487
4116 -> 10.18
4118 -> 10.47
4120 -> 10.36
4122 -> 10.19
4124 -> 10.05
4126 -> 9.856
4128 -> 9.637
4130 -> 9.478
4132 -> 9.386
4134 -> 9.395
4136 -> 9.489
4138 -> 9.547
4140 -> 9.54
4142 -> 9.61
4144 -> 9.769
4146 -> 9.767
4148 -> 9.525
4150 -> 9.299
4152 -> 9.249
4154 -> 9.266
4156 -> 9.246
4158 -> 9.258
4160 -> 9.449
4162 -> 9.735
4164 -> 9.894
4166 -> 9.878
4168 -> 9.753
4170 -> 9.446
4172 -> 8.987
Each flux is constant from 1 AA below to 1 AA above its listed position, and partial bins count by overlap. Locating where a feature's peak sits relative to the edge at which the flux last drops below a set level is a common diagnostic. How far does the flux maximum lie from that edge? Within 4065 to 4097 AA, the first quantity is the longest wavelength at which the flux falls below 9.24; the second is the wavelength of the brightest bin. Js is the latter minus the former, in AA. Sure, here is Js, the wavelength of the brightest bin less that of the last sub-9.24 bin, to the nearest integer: -8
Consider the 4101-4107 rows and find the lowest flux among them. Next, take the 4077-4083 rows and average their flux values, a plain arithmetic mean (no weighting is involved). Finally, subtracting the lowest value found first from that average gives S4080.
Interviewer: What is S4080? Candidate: 1.3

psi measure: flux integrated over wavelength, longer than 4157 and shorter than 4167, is 96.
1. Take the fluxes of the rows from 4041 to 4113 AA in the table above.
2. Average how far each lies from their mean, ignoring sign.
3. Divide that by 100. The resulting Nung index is 0.005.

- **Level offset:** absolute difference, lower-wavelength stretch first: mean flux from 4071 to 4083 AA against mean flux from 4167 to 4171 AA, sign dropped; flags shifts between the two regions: 0.45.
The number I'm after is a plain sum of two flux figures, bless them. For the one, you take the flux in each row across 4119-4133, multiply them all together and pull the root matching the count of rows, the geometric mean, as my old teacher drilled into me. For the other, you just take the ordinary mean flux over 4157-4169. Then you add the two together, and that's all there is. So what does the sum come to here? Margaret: 19.5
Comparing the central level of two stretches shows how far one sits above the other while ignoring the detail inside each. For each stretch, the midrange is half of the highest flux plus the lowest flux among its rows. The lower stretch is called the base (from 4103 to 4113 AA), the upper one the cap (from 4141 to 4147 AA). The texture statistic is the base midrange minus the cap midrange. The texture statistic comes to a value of -1.1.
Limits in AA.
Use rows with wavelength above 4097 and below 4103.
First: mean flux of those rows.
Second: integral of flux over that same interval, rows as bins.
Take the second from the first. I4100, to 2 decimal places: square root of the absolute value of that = 6.31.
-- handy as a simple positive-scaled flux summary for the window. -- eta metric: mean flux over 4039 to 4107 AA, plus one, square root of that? 3.18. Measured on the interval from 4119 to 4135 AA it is 3.29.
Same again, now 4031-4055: 3.21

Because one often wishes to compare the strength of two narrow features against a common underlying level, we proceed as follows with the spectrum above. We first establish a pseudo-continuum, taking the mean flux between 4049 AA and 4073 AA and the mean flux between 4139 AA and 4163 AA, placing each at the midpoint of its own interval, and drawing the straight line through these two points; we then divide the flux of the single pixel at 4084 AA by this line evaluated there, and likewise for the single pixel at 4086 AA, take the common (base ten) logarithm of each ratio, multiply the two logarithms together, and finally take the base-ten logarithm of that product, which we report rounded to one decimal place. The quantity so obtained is -2.7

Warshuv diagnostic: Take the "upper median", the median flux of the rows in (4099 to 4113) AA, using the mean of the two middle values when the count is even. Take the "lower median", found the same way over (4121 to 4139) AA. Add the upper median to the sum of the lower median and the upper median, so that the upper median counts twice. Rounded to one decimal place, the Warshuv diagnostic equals 26.4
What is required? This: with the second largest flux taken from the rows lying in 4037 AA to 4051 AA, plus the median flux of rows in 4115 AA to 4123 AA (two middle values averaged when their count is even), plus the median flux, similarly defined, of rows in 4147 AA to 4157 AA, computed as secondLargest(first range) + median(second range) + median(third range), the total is 29.7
